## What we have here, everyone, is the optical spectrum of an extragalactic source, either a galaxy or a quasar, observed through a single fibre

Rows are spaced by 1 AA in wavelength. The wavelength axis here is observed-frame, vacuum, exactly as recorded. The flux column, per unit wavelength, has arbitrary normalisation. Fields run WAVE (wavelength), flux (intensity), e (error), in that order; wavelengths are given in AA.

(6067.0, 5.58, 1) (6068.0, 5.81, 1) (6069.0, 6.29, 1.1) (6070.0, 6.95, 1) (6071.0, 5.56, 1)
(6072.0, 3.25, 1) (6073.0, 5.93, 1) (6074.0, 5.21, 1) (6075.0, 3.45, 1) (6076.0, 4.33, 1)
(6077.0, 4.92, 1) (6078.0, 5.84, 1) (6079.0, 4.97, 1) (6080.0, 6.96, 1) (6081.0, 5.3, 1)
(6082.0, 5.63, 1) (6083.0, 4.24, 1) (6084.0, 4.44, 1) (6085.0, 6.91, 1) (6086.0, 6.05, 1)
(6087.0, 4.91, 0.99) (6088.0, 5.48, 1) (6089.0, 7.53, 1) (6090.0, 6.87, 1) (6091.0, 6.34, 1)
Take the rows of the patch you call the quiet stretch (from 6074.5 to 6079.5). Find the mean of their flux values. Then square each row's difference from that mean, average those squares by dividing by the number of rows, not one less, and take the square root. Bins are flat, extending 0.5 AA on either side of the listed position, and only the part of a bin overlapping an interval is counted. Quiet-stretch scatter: 0.79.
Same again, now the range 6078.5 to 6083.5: 0.90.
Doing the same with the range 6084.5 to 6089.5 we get 0.95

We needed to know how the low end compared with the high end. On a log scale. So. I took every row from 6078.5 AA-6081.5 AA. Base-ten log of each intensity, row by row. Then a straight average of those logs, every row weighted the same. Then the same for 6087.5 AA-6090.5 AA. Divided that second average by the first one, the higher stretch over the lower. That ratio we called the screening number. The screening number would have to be 1.08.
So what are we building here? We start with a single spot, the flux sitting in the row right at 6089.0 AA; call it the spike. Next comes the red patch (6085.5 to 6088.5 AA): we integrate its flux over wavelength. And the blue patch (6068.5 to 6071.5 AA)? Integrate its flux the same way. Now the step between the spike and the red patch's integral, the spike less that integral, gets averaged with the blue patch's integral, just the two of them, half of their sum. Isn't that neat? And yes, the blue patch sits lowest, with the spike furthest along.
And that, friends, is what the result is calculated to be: 4.9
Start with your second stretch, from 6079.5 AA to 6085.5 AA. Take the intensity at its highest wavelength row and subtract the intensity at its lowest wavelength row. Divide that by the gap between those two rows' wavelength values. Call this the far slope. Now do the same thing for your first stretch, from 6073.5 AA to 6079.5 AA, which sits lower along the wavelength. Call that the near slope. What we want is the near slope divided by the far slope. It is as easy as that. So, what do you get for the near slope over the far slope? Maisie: 4.8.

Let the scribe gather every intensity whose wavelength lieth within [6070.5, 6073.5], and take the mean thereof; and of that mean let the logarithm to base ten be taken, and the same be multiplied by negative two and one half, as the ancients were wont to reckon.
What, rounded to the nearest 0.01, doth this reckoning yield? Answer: -1.73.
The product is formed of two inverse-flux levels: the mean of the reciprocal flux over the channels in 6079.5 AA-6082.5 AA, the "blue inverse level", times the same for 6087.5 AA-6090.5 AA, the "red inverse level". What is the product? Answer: 0.026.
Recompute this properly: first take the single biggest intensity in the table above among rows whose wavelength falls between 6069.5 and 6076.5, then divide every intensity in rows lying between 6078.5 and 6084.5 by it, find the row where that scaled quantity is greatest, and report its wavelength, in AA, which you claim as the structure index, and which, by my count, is 6080.0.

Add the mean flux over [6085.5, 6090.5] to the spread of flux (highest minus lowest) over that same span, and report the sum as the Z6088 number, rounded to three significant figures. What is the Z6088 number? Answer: 8.79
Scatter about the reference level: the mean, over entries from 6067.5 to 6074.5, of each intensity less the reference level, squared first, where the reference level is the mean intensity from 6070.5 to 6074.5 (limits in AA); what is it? 1.5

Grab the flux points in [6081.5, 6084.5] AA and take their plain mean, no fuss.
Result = 4.77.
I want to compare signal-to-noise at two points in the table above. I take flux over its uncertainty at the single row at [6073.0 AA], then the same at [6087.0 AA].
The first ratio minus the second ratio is 1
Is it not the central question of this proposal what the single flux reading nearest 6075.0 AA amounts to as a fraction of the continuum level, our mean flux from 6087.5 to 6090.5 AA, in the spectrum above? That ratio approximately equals 0.5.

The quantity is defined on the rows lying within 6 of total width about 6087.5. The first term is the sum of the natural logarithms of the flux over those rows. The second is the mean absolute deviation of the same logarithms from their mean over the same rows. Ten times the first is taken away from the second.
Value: -110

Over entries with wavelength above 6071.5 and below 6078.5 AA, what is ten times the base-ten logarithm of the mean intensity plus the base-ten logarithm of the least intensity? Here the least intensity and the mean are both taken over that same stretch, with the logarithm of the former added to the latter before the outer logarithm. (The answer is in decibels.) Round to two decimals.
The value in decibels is 7.17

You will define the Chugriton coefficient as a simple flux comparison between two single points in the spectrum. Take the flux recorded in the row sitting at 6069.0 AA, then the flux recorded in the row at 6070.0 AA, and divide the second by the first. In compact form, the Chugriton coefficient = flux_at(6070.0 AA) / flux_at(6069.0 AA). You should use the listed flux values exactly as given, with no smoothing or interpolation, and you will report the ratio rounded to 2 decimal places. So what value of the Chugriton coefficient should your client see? 1.10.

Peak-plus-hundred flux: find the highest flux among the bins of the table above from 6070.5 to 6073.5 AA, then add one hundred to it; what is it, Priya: 106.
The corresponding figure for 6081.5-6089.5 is 108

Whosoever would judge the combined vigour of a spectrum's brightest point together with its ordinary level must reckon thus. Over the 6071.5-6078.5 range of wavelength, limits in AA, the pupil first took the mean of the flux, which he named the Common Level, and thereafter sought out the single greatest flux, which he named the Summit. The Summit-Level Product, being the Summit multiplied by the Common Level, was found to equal 28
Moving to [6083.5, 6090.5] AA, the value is 45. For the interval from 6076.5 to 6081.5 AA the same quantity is 39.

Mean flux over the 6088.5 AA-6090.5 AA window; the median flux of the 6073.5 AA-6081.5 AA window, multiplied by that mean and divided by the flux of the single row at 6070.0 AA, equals 5.3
